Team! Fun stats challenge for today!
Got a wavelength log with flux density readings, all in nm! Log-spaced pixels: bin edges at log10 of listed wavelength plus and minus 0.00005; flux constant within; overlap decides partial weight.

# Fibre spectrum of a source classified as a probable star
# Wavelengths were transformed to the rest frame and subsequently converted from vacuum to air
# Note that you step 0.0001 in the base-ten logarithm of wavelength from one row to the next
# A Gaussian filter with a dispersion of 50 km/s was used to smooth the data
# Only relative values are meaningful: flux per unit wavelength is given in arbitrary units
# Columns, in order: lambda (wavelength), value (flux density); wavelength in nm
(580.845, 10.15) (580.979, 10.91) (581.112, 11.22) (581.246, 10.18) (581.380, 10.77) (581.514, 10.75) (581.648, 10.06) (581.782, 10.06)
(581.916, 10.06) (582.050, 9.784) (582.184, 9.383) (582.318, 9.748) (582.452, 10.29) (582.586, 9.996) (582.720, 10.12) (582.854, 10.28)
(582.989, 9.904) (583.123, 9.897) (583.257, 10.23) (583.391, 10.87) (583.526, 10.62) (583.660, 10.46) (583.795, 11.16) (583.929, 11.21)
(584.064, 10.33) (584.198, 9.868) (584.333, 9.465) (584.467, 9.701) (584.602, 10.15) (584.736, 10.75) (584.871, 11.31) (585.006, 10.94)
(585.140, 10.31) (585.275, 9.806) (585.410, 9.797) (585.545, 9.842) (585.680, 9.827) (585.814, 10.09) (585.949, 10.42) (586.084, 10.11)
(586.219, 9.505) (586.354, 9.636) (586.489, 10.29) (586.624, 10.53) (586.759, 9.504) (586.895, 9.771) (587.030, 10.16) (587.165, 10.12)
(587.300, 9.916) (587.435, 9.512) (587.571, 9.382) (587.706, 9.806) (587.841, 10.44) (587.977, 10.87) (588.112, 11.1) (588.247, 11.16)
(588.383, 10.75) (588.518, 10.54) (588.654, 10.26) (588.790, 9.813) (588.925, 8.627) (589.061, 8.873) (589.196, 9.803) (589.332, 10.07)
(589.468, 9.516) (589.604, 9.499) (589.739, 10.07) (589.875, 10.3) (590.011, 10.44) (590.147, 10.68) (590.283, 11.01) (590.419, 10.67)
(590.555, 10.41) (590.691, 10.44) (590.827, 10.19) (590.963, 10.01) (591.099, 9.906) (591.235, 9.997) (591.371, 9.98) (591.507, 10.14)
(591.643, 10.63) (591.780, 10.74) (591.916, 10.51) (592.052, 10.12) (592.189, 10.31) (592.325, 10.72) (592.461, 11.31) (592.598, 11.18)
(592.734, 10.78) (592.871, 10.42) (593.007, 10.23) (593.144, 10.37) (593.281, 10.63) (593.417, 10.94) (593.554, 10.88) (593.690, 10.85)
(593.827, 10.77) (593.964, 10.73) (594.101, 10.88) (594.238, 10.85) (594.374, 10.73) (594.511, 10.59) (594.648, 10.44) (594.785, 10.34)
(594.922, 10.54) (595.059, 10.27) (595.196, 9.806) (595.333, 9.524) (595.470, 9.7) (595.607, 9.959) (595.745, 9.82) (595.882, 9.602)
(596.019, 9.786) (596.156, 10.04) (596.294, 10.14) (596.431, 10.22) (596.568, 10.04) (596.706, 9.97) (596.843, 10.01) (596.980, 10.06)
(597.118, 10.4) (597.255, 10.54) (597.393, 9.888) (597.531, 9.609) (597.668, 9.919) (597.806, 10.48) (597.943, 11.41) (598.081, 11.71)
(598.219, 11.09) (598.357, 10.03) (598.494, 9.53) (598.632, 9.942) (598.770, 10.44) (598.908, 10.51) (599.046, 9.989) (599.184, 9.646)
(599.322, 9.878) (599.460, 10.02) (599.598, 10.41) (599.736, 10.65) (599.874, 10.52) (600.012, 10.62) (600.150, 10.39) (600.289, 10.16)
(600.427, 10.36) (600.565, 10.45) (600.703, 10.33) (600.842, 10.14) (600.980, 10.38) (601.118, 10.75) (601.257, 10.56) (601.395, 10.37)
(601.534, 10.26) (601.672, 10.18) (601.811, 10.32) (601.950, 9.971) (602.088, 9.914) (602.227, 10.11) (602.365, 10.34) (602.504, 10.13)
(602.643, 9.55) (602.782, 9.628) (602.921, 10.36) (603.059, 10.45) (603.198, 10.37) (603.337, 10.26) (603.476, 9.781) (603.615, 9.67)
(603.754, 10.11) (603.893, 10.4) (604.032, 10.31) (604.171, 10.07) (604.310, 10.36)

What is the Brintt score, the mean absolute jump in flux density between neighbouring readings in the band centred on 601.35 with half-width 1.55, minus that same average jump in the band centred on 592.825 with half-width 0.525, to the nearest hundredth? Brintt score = -0.10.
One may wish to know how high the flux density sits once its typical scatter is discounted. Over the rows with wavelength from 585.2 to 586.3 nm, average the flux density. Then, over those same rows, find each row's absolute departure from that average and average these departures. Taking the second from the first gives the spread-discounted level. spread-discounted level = 9.71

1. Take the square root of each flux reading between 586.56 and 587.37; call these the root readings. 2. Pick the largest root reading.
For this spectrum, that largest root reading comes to 3.24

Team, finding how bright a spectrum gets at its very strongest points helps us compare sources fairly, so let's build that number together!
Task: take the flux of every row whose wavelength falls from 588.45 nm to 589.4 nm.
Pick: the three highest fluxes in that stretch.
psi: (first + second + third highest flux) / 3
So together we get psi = 10.29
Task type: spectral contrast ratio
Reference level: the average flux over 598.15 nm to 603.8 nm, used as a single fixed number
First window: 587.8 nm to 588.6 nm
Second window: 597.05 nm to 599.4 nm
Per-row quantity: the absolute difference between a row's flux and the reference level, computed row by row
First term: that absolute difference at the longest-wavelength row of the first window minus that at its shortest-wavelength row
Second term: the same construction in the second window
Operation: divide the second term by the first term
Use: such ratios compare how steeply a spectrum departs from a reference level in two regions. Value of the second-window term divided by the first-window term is 1.4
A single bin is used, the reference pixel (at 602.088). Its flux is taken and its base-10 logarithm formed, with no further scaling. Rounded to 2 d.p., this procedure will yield 1.00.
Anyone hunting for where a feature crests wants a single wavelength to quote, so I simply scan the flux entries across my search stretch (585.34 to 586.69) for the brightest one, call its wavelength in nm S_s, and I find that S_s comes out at 586.624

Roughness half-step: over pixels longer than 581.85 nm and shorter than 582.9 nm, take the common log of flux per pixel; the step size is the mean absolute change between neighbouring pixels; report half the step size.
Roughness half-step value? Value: 0.0068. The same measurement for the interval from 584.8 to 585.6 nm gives 0.0064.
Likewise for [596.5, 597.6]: 0.0048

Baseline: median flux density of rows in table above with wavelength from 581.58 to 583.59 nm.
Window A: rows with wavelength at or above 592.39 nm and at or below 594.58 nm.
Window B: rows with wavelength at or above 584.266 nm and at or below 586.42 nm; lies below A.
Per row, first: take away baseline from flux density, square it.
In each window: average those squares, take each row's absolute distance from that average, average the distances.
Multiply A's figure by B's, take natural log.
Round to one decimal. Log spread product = -2.6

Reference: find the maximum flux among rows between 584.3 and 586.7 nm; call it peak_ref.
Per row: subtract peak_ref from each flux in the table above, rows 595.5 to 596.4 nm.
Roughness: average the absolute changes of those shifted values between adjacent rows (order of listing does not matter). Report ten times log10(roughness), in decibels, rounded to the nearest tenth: -7.5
